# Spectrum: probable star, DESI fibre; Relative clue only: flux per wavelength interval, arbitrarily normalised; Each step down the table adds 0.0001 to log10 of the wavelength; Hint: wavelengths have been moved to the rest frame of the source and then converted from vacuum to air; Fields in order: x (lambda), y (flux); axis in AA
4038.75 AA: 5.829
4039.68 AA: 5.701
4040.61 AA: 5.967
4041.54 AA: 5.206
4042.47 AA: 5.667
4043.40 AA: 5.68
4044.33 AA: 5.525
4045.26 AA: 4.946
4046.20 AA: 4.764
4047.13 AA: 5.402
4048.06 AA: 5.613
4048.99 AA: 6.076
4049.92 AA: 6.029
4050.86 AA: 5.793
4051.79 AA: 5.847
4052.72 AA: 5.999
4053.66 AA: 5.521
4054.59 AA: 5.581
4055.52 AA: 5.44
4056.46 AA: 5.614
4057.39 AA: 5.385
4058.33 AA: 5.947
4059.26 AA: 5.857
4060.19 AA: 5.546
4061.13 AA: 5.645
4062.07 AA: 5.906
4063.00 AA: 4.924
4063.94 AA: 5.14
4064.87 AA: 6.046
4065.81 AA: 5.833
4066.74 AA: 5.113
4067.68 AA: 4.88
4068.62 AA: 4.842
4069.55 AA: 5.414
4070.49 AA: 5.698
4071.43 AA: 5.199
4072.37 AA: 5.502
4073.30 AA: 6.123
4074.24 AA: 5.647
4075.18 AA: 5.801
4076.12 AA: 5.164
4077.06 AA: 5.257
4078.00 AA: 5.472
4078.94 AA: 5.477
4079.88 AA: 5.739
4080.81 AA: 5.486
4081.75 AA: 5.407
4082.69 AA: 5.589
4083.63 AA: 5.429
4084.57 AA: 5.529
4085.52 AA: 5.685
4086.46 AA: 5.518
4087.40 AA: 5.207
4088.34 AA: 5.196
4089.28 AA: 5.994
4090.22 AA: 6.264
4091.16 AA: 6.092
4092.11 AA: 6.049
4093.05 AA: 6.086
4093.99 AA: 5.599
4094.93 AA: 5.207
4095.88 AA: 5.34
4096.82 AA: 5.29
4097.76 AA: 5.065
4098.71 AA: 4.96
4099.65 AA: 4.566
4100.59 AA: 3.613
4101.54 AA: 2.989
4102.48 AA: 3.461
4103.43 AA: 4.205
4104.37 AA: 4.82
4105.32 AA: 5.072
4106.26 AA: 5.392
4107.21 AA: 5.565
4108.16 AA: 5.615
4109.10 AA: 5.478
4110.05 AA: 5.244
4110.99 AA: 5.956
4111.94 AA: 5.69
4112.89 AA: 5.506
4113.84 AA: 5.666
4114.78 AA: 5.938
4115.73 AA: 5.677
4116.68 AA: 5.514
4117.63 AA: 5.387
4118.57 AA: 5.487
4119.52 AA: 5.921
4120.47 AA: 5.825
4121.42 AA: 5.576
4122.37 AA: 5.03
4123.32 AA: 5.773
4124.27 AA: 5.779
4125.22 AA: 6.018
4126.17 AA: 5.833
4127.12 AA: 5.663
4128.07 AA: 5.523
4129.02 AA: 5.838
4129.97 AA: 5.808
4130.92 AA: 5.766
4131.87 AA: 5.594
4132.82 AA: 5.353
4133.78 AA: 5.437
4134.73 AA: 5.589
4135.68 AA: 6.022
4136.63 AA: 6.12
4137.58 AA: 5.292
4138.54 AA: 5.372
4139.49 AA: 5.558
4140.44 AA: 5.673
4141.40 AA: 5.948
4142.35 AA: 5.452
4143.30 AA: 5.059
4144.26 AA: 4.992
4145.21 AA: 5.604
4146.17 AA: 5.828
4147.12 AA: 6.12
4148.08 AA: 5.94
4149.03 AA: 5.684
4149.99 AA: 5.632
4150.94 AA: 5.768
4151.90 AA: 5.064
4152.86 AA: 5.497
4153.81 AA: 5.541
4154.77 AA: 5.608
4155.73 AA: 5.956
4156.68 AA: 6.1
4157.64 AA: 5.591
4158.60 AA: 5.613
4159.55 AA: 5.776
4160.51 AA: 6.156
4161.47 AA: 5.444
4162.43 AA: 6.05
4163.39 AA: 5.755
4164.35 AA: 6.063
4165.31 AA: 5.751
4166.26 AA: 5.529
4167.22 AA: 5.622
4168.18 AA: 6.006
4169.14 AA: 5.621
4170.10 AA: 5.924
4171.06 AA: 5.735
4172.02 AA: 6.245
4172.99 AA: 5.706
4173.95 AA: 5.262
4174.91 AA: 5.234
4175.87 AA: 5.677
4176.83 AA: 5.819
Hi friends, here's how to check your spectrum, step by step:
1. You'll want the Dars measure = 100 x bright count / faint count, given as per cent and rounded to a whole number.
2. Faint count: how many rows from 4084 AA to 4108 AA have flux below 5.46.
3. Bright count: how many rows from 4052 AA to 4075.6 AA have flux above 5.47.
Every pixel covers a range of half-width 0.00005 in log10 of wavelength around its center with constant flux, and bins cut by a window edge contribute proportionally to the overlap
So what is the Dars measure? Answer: 107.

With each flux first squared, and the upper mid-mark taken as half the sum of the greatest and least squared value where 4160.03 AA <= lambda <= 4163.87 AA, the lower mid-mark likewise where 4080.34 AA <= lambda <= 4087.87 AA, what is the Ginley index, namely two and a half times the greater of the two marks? 84.4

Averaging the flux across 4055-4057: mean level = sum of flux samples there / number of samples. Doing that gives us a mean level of 5.53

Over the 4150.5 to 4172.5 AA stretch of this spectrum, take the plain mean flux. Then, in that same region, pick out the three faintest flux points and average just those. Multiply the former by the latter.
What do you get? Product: 30.7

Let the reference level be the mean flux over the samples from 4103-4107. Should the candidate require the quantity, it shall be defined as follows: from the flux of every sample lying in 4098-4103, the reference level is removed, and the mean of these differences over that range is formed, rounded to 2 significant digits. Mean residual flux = -0.95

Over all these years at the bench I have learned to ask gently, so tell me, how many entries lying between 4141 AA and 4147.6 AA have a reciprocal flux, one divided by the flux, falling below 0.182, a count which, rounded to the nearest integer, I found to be 4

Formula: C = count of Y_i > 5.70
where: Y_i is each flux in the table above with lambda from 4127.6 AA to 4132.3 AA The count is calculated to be 3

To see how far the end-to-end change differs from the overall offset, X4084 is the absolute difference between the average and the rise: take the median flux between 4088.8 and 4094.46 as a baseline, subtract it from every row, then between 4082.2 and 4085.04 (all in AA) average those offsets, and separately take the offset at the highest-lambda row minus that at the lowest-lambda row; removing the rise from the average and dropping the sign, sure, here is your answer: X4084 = 0.49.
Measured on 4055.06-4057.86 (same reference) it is 0.53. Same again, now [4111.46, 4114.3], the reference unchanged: 0.42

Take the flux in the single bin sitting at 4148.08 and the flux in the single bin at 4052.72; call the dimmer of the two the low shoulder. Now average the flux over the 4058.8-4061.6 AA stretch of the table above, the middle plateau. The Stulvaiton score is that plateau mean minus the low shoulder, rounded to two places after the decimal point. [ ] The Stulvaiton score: -0.26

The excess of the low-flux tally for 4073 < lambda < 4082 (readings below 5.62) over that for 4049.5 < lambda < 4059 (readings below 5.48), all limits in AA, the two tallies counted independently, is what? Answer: 4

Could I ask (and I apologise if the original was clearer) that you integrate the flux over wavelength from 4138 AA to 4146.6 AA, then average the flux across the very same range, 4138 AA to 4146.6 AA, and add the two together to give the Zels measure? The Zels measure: 52.7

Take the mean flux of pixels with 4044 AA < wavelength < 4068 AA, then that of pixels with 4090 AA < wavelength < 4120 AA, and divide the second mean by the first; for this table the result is 0.95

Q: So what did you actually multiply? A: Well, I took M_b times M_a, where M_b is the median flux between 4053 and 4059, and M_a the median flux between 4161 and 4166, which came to 31.9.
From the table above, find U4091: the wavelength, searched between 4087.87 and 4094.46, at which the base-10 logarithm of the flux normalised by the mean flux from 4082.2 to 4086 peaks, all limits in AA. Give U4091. 4090.22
